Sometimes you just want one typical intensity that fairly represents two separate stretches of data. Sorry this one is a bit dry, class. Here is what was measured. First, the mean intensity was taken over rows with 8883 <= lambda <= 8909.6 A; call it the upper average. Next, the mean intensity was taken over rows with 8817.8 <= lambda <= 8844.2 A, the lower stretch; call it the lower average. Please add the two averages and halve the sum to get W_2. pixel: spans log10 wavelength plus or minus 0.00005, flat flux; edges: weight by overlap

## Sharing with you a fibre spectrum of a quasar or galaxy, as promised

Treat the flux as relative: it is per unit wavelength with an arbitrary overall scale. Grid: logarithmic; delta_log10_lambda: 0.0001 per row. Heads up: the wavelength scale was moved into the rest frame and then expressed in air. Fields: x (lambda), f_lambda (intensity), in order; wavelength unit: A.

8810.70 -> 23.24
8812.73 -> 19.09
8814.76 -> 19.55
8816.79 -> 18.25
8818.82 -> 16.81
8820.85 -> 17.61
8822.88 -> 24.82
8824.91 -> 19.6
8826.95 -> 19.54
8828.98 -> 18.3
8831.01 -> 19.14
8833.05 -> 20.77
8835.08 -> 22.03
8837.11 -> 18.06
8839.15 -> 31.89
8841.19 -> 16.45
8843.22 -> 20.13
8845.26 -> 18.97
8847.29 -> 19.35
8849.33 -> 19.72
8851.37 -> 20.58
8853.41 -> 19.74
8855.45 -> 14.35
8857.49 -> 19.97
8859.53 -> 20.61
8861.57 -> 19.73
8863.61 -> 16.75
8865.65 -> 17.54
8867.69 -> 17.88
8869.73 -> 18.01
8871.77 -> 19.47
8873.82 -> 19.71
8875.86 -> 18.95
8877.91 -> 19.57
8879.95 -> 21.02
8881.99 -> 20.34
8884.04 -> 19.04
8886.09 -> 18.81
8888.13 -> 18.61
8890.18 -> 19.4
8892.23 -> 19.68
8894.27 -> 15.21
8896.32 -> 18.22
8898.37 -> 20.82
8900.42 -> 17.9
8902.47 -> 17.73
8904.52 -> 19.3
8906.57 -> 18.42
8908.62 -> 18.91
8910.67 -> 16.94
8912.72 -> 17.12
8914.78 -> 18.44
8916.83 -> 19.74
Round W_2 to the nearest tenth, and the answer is 19.5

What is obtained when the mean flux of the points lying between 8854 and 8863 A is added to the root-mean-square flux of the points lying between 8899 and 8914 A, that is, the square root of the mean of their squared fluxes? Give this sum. 36.7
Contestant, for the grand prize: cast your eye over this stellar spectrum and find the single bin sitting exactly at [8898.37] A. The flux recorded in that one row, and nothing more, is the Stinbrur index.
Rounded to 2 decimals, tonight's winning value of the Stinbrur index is 20.82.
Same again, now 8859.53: 20.61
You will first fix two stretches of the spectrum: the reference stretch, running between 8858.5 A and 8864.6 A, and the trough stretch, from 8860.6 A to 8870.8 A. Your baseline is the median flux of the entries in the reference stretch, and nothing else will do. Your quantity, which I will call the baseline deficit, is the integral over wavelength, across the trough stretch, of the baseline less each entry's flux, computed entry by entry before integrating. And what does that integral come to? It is 18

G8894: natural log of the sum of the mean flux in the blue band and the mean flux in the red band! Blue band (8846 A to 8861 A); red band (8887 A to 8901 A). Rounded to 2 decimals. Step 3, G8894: 3.63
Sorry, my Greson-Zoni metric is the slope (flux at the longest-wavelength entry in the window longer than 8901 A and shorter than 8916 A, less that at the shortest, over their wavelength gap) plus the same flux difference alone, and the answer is 0.8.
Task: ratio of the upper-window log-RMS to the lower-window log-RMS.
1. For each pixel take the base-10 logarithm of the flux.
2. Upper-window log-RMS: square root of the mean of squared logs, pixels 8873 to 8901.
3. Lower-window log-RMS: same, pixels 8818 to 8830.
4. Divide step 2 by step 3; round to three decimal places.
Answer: 0.995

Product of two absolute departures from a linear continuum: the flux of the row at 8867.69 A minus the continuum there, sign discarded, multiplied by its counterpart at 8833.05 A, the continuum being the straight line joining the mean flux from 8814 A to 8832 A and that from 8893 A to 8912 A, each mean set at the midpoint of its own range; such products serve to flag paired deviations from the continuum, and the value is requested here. 1.3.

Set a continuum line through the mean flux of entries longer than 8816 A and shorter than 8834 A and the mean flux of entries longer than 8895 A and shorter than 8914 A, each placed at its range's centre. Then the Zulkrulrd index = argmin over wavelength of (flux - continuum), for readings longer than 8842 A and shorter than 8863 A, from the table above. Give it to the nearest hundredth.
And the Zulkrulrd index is 8855.45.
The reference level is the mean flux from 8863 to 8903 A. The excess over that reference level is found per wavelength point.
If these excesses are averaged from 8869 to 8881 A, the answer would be 0.7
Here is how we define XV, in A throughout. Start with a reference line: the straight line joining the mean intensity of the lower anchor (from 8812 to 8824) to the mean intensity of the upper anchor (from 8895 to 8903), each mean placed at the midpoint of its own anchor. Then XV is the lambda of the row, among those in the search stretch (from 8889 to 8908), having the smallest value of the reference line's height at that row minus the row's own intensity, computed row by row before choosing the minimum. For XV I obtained 8898.37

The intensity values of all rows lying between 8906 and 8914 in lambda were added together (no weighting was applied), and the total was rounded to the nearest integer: 71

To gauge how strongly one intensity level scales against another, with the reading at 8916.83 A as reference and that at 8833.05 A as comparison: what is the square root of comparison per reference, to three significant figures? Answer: 1.03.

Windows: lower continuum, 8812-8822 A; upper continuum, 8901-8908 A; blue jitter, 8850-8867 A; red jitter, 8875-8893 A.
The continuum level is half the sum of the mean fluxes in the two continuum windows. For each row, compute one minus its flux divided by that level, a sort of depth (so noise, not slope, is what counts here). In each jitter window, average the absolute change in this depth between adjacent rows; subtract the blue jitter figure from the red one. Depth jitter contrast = -0.10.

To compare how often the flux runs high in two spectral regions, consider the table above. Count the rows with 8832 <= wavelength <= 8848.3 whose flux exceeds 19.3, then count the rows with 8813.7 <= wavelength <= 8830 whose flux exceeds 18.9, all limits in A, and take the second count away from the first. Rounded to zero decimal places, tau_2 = 1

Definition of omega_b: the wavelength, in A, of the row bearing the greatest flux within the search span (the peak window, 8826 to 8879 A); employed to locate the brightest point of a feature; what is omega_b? 8839.15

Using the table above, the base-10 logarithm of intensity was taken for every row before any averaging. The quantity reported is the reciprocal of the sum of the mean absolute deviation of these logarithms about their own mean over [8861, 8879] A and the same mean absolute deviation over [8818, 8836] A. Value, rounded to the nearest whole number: 17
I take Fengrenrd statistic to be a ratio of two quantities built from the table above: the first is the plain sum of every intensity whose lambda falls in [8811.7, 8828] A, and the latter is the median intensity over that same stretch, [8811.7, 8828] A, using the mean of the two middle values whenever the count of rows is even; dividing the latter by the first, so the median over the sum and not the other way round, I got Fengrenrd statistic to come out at 0.12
